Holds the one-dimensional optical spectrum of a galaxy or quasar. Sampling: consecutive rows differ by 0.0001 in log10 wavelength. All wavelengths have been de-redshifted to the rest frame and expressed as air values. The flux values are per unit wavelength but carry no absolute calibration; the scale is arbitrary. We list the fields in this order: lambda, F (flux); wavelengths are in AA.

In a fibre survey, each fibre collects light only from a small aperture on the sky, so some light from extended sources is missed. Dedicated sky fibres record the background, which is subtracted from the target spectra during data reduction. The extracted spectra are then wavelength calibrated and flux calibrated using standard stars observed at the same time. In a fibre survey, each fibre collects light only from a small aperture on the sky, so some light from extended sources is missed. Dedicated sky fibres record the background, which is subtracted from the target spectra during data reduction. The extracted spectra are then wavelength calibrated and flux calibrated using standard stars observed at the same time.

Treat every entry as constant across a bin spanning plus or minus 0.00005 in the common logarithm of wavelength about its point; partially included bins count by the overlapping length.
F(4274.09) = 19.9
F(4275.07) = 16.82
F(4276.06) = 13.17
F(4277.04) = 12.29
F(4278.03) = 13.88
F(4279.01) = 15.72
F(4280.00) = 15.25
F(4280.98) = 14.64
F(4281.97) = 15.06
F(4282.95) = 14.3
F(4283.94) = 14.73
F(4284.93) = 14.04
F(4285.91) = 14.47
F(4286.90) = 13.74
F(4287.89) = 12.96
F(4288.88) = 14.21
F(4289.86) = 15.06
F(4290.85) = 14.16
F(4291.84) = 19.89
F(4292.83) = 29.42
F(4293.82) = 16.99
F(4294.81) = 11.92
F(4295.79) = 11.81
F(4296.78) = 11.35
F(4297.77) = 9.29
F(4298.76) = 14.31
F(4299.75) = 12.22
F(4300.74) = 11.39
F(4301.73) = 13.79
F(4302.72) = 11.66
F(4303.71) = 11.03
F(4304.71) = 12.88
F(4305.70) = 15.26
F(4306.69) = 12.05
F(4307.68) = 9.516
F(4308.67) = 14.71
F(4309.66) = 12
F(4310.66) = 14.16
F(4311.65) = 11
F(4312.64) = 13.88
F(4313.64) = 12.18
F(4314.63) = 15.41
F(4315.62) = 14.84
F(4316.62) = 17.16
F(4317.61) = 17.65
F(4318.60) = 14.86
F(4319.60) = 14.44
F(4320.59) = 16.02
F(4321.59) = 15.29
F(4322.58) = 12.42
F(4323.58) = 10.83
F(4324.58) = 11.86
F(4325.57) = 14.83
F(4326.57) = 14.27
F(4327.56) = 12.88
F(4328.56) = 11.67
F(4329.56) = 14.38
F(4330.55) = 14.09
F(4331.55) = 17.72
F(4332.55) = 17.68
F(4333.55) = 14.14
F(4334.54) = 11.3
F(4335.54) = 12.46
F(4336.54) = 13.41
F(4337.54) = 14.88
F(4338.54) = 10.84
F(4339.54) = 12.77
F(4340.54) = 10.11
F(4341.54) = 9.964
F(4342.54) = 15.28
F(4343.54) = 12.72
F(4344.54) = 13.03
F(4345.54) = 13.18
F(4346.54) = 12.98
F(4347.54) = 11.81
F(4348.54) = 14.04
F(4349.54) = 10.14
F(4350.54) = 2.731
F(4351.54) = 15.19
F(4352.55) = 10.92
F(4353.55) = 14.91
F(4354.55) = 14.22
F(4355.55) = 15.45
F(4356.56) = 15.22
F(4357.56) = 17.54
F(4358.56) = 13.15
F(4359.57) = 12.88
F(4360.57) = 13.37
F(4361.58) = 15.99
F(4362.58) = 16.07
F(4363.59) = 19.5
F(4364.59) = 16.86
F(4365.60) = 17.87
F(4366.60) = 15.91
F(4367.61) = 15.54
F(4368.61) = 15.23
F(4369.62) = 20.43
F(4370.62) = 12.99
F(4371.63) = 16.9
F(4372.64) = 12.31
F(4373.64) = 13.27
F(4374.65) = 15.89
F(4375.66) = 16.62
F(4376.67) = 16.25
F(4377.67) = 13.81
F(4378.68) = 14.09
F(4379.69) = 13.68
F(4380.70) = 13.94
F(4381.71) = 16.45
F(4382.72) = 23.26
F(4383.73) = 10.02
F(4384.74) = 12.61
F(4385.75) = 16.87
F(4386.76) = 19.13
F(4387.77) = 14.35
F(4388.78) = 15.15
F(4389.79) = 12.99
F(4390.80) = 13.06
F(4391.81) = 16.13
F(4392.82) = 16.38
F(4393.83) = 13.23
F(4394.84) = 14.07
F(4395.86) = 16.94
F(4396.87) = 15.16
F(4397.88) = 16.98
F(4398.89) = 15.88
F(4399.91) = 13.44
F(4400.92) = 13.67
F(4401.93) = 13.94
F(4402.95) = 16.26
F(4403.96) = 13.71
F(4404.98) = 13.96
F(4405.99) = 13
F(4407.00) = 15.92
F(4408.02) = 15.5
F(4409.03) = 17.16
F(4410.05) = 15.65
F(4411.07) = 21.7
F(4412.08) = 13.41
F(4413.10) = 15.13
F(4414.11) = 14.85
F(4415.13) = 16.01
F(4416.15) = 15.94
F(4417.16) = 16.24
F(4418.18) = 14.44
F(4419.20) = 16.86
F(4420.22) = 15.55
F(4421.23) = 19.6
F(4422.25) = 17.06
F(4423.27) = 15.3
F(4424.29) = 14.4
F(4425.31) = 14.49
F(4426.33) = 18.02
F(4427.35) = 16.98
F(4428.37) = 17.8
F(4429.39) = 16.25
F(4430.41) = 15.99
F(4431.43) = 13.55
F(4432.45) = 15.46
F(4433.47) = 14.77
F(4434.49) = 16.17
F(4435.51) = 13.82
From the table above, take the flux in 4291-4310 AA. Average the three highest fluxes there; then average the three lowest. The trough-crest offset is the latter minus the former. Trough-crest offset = -12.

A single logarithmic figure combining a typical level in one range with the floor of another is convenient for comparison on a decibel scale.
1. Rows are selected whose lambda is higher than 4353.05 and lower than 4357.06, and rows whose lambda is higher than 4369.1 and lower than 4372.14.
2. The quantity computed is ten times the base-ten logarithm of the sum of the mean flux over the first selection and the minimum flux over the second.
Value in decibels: 14.5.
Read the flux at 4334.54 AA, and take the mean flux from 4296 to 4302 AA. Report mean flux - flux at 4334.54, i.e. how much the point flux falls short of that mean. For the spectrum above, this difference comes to 1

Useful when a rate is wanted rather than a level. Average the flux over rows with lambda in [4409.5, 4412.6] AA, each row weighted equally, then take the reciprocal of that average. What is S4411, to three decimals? 0.059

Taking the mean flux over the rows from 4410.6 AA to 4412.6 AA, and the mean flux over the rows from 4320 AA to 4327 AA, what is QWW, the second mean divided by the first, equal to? 0.78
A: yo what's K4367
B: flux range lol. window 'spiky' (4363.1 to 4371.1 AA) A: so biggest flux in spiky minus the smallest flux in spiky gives 7.4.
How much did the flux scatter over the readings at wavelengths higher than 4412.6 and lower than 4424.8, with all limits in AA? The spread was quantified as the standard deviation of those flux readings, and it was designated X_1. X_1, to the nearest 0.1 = 1.4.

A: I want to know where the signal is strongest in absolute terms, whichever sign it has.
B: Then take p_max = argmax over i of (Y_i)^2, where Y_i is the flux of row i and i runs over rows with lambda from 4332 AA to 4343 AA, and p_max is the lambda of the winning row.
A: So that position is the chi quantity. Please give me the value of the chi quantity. 4332.55 AA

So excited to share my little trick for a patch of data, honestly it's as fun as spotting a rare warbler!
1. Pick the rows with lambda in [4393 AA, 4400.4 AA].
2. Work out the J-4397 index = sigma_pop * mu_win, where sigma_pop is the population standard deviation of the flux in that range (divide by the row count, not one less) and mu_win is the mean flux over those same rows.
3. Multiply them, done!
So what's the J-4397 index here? 22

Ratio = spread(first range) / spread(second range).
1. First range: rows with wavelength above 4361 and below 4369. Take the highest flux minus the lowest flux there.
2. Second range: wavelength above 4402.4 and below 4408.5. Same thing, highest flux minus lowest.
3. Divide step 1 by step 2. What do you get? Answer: 1.3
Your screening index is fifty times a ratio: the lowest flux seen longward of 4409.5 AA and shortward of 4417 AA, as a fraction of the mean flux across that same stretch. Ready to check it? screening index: 42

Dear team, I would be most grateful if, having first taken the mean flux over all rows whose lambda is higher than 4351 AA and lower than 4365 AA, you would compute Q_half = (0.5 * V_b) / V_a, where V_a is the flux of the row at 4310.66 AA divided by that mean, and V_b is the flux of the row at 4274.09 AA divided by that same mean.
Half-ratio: 0.70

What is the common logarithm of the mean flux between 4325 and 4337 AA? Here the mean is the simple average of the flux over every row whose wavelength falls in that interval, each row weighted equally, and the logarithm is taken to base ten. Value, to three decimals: 1.148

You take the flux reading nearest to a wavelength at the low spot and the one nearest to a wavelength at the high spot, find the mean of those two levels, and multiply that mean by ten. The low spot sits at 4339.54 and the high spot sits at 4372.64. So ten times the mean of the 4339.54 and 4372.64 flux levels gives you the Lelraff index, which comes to 125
